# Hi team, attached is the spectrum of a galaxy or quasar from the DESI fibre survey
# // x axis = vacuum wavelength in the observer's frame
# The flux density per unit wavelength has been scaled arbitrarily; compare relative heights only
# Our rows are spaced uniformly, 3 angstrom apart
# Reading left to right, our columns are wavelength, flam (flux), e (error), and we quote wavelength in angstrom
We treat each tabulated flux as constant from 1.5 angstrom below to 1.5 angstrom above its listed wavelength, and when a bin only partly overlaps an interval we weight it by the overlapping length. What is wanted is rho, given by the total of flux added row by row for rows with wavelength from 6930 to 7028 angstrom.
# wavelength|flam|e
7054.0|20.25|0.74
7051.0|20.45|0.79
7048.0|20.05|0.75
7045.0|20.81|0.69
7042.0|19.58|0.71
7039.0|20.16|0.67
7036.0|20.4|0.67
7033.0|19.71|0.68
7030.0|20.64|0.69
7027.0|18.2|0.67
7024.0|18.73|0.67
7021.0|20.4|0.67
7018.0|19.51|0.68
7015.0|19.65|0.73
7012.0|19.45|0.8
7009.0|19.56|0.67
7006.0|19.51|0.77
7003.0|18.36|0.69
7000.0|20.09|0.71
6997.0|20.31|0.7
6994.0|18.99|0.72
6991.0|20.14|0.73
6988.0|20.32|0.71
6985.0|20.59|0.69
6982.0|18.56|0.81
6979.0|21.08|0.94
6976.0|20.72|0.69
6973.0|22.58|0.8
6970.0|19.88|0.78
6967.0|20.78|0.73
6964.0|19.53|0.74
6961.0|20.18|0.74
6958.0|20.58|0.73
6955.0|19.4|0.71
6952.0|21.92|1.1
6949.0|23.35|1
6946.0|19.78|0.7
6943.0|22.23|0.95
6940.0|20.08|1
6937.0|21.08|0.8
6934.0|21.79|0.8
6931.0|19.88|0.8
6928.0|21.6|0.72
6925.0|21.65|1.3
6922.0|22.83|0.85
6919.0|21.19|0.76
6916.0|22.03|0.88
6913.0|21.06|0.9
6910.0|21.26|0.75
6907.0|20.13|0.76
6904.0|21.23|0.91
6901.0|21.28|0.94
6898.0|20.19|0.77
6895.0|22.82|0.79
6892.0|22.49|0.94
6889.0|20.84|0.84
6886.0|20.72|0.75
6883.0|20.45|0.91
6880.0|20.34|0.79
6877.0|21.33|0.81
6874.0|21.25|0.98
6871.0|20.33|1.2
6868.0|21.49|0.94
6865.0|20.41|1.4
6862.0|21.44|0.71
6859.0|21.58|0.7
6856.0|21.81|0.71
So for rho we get 667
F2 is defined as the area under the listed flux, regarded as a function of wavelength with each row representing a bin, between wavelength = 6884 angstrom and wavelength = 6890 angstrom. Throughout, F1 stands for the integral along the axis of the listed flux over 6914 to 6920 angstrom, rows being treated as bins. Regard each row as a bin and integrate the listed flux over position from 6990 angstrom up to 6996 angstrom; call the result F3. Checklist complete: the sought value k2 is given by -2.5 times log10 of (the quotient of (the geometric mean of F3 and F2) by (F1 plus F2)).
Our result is 0.806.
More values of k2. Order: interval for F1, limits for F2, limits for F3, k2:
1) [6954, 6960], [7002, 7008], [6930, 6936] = 0.730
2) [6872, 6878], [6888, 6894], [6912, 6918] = 0.744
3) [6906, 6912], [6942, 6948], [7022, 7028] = 0.811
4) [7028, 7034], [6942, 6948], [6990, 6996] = 0.766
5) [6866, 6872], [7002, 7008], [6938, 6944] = 0.750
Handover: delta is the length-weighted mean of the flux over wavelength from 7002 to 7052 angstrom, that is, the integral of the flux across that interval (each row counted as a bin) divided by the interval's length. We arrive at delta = 19.7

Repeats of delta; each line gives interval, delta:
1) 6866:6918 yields 21.1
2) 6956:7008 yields 20.1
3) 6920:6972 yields 21.0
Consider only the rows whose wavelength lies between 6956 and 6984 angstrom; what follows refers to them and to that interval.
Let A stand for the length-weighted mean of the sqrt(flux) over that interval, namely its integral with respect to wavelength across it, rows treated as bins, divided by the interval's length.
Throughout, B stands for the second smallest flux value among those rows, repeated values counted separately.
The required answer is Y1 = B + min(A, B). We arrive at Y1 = 24.0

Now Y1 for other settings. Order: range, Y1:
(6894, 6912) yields 24.8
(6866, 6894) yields 24.9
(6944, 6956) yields 24.4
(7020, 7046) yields 23.2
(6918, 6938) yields 25.7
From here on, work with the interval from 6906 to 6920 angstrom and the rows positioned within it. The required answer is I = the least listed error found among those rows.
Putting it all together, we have 0.75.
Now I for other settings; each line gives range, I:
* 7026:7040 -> 0.67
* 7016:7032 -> 0.67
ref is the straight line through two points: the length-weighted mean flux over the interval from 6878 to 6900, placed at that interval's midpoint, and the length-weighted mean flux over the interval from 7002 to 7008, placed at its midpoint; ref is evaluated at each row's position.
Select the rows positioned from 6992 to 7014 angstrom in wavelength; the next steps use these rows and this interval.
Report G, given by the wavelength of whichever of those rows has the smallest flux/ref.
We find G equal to 7003.0 angstrom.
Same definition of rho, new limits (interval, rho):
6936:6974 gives 271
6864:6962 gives 697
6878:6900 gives 148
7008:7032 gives 156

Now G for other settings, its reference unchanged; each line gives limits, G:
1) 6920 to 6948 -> 6931.0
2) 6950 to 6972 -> 6955.0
